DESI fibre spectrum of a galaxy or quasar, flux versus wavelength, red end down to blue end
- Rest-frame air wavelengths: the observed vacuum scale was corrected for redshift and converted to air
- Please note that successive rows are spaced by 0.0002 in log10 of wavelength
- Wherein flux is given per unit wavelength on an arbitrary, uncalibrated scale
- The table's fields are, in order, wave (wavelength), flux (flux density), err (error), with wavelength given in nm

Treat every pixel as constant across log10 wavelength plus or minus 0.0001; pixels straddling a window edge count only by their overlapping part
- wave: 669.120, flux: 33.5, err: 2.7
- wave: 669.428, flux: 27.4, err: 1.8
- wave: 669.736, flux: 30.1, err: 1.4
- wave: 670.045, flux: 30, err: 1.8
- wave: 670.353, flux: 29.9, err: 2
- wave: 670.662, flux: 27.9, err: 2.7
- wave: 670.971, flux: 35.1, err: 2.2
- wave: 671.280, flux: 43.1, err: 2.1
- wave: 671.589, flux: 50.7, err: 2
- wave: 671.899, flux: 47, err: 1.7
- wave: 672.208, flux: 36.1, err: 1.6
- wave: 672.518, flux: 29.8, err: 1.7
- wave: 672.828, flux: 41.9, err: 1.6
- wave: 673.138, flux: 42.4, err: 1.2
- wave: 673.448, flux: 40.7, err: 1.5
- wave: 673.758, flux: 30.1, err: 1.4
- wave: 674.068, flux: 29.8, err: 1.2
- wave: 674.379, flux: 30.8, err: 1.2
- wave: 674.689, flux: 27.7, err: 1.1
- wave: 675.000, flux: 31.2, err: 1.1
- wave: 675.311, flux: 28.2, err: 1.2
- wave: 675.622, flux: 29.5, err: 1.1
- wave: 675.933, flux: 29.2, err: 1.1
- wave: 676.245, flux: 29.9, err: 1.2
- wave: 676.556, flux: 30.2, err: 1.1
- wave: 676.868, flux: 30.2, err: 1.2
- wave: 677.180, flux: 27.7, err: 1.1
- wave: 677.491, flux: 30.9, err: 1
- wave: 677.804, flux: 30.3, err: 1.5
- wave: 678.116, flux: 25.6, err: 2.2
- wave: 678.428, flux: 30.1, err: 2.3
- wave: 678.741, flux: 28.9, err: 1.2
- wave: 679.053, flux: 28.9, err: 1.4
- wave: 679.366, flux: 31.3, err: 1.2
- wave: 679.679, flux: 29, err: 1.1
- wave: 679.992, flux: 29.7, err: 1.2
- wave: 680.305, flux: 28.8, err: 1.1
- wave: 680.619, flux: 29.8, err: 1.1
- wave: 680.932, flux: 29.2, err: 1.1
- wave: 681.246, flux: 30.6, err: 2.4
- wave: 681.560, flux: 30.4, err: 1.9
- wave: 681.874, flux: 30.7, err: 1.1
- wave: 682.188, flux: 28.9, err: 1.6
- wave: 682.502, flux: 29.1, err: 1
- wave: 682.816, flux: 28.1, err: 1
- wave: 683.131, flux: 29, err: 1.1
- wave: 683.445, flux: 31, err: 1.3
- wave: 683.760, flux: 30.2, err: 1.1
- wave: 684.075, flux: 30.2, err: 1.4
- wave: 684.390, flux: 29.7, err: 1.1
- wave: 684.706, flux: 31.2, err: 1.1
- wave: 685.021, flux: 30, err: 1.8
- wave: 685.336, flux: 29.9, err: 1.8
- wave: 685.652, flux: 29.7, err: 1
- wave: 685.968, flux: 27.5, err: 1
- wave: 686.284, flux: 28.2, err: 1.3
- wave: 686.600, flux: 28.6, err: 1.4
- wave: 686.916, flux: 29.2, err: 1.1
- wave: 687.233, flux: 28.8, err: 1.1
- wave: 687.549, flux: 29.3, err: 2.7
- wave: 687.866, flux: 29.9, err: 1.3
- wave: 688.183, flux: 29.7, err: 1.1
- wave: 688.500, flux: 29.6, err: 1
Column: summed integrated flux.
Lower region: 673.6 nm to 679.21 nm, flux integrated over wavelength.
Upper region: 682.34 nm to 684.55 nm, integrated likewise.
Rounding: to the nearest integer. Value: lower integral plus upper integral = 230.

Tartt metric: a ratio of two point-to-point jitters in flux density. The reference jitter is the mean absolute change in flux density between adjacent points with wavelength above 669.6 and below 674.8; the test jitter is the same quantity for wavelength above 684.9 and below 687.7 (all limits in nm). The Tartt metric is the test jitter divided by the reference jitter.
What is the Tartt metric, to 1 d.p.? 0.1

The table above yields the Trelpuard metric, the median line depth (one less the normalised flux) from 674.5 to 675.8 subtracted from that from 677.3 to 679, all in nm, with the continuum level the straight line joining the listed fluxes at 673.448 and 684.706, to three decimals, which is -0.079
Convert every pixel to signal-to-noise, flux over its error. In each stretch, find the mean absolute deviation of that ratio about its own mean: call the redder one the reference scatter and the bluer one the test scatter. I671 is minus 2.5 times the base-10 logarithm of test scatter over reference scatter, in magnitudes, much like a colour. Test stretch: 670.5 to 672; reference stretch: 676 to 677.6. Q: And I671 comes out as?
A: -1.1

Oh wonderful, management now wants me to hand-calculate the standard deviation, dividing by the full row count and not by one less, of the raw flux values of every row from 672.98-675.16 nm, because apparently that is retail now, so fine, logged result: 5.4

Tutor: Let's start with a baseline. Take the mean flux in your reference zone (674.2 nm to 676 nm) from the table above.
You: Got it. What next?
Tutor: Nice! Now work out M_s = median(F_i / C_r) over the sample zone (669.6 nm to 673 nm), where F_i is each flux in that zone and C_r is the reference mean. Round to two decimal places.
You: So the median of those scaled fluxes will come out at 1.19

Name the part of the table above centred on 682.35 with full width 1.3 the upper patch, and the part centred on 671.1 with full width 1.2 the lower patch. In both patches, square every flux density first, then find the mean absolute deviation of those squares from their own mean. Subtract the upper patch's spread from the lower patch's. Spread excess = 560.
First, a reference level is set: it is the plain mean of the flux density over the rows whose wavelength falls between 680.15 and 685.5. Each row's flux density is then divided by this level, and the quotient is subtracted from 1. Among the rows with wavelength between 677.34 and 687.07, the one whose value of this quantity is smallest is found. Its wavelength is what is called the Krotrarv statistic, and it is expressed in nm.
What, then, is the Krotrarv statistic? 679.366 nm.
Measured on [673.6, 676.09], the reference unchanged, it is 675.000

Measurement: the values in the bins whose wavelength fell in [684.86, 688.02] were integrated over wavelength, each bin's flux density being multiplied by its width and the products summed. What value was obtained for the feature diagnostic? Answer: 92.0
